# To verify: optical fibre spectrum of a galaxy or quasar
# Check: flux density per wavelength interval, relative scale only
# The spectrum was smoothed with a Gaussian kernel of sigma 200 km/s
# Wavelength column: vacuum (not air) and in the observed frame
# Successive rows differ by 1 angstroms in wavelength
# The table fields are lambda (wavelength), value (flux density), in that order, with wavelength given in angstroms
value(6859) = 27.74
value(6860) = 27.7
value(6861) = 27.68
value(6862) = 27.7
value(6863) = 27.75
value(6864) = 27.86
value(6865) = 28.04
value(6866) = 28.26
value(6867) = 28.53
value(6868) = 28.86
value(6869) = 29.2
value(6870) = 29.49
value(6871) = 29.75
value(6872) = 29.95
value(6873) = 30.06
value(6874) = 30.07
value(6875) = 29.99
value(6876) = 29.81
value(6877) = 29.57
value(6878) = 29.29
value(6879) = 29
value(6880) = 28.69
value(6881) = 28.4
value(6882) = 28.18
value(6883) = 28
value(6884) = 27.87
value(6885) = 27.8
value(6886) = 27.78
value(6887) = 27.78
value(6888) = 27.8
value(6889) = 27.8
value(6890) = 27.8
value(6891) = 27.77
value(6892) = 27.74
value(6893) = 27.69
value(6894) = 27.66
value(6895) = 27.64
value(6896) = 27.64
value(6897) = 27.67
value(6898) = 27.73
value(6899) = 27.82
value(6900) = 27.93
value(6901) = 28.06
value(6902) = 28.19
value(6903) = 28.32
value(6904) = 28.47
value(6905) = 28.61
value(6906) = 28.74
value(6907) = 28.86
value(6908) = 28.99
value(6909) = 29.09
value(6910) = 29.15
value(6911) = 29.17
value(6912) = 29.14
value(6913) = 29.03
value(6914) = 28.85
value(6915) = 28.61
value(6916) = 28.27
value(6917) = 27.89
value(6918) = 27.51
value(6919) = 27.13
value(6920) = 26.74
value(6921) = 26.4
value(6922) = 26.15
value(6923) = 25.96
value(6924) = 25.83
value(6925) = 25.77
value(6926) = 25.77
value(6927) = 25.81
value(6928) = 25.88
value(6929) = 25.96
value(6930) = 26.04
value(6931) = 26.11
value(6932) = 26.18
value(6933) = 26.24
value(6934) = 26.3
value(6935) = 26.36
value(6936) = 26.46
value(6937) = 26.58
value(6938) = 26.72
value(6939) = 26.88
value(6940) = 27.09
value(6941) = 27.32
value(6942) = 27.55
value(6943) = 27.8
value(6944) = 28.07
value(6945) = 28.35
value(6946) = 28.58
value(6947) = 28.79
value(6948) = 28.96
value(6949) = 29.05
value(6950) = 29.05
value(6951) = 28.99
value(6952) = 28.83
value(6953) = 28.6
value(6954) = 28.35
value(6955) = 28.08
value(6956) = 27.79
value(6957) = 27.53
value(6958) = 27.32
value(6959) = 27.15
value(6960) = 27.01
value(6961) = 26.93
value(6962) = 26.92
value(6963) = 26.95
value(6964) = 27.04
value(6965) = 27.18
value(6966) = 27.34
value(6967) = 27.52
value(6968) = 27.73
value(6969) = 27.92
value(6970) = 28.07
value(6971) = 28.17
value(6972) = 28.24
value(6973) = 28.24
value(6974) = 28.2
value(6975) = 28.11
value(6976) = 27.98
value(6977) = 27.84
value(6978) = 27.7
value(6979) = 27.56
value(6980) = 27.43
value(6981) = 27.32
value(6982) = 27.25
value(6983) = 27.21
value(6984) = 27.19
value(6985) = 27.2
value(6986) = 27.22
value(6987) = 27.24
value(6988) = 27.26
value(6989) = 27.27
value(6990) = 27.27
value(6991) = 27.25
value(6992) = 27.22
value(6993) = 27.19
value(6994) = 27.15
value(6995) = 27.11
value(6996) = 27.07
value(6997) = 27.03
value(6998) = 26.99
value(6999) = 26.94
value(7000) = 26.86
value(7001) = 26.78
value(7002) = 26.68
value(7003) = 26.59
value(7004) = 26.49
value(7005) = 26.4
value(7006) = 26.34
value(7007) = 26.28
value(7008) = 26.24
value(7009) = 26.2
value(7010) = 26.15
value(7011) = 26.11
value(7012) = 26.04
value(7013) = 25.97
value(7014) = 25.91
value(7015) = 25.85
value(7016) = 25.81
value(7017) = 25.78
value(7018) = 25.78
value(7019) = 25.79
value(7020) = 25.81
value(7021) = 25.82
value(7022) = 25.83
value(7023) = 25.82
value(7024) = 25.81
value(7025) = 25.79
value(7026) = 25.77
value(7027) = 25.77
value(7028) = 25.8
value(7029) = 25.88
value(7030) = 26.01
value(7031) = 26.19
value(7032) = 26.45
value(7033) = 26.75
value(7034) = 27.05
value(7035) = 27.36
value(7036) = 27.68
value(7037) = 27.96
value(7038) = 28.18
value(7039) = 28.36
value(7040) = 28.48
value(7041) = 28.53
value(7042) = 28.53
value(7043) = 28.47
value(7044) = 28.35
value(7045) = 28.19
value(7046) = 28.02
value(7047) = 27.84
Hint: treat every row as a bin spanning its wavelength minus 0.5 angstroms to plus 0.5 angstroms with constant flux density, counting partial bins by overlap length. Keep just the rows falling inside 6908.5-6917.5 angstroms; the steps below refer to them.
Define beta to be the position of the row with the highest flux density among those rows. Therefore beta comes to 6911 angstroms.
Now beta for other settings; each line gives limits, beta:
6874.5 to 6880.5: 6875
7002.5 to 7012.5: 7003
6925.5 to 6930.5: 6930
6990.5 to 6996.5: 6991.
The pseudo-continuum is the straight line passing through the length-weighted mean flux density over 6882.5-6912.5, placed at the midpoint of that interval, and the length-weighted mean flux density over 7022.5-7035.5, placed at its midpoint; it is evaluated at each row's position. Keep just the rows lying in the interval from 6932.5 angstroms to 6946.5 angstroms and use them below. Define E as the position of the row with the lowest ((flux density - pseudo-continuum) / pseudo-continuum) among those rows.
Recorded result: 6933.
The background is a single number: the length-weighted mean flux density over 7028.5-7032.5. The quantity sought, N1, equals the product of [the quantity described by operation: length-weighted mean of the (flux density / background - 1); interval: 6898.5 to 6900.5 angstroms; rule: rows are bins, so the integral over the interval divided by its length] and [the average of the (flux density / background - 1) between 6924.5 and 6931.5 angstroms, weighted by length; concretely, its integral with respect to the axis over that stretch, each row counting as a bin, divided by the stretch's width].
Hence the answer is -0.0006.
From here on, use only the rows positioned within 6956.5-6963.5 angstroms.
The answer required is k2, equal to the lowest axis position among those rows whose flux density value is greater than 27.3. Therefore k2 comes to 6957 angstroms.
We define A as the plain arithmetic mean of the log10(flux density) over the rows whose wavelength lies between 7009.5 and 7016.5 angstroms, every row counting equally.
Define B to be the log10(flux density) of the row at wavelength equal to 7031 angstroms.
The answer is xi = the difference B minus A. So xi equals 0.00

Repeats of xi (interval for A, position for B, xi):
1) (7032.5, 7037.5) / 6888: 0.01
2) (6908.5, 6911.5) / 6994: -0.03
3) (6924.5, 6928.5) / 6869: 0.05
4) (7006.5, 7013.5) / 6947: 0.04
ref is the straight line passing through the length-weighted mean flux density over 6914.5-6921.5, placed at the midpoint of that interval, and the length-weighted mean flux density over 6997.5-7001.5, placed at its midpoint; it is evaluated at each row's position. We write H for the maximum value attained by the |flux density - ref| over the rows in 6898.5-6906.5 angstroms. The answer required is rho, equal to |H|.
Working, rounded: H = 1.1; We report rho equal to 1.1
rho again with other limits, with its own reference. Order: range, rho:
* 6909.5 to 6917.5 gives 1.6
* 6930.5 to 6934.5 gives 1.3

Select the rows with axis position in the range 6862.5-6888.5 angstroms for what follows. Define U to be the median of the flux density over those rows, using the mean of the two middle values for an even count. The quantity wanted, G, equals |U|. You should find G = 28.6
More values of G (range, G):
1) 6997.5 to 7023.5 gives 26.1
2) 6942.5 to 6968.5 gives 27.8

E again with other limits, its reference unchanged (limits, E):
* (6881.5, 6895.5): 6895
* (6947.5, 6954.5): 6954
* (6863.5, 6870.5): 6864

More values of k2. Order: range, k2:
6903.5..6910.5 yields 6904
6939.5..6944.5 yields 6941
